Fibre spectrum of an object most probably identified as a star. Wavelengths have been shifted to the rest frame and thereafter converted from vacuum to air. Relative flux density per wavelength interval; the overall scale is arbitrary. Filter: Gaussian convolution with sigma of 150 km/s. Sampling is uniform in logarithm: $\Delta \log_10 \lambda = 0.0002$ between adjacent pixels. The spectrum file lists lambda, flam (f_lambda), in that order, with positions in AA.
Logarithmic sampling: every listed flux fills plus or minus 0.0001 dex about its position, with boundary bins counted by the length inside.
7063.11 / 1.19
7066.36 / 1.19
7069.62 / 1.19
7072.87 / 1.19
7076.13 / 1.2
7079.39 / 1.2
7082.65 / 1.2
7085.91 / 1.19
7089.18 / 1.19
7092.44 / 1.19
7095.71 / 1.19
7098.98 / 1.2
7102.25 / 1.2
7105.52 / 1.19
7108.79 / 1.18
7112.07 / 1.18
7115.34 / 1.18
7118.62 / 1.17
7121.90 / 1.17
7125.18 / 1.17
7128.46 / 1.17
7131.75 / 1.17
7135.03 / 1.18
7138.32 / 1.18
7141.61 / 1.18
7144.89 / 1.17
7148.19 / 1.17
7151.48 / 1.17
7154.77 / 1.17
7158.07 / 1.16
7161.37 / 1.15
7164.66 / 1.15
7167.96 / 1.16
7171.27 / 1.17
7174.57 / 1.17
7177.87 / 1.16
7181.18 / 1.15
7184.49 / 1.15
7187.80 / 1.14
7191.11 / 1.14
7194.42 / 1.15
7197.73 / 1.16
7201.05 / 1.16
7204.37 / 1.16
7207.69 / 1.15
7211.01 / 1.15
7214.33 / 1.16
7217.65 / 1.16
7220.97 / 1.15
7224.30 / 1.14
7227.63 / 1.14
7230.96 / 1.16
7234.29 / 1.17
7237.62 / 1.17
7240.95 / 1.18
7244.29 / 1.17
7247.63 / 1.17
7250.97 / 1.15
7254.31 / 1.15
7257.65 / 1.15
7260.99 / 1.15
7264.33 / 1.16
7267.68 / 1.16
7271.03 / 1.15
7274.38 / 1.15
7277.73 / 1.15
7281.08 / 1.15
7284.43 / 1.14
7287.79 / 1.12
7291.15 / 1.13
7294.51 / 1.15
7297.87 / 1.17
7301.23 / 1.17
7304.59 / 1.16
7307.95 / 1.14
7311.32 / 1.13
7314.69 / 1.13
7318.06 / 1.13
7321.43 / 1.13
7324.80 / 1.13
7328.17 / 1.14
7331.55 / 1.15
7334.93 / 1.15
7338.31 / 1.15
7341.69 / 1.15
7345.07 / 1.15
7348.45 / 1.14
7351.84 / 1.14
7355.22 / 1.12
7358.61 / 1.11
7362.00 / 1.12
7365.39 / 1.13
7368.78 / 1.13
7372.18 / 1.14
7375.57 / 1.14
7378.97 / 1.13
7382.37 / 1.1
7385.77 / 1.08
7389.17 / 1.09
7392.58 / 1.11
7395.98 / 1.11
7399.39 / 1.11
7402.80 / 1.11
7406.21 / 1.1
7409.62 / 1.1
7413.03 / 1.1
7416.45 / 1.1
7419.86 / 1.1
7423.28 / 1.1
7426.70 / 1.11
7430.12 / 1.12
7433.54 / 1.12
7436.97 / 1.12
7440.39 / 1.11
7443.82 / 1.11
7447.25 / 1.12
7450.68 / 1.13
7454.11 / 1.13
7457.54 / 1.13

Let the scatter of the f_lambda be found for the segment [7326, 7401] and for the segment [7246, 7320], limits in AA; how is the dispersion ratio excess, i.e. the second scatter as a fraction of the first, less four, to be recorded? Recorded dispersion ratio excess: -3.33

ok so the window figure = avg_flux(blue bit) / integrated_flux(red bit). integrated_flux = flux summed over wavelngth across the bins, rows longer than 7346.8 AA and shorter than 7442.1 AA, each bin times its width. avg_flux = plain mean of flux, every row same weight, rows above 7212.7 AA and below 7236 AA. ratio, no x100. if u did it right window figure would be 0.011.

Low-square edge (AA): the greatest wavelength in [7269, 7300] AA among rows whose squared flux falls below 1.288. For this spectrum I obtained 7291.15 AA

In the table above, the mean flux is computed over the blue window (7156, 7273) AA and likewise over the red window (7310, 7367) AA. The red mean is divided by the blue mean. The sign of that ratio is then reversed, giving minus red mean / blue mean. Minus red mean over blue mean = -0.982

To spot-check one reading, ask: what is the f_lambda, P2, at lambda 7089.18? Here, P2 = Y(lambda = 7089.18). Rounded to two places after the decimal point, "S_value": 1.19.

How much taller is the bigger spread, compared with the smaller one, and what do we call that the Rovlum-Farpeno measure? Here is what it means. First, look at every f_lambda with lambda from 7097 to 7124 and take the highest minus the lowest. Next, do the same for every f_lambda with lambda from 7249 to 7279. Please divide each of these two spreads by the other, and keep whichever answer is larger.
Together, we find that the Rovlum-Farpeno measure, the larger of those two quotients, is 3.0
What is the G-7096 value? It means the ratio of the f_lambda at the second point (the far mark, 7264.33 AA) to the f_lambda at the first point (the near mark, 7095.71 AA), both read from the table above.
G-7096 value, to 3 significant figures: 0.975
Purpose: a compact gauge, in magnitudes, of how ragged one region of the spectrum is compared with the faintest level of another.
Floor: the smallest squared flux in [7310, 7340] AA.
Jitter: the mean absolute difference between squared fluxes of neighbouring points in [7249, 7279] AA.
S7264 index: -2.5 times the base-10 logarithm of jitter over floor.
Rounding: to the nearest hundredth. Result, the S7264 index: 5.86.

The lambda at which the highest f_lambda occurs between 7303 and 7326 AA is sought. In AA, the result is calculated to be 7304.59 AA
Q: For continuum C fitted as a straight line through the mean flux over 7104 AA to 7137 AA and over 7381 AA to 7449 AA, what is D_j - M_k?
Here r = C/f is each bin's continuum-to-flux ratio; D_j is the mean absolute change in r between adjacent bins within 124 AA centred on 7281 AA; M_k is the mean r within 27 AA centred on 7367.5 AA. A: -0.985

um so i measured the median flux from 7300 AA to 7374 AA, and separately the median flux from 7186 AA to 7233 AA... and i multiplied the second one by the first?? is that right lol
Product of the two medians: 1.31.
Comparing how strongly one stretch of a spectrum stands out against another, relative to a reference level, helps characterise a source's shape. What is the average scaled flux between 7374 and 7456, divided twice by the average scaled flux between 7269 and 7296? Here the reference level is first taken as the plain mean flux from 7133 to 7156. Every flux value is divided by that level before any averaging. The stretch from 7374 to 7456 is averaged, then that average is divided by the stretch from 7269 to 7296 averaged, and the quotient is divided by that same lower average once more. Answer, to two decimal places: 1.00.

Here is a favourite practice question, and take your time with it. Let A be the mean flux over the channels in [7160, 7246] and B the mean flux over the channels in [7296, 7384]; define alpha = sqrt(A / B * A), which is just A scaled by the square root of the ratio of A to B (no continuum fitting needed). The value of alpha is 1.084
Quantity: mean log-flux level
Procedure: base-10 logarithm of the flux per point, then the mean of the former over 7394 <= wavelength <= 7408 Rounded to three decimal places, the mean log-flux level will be 0.044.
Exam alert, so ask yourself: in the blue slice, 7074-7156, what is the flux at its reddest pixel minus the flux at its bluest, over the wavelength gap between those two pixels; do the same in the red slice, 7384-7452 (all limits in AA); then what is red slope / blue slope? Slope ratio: -2.0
